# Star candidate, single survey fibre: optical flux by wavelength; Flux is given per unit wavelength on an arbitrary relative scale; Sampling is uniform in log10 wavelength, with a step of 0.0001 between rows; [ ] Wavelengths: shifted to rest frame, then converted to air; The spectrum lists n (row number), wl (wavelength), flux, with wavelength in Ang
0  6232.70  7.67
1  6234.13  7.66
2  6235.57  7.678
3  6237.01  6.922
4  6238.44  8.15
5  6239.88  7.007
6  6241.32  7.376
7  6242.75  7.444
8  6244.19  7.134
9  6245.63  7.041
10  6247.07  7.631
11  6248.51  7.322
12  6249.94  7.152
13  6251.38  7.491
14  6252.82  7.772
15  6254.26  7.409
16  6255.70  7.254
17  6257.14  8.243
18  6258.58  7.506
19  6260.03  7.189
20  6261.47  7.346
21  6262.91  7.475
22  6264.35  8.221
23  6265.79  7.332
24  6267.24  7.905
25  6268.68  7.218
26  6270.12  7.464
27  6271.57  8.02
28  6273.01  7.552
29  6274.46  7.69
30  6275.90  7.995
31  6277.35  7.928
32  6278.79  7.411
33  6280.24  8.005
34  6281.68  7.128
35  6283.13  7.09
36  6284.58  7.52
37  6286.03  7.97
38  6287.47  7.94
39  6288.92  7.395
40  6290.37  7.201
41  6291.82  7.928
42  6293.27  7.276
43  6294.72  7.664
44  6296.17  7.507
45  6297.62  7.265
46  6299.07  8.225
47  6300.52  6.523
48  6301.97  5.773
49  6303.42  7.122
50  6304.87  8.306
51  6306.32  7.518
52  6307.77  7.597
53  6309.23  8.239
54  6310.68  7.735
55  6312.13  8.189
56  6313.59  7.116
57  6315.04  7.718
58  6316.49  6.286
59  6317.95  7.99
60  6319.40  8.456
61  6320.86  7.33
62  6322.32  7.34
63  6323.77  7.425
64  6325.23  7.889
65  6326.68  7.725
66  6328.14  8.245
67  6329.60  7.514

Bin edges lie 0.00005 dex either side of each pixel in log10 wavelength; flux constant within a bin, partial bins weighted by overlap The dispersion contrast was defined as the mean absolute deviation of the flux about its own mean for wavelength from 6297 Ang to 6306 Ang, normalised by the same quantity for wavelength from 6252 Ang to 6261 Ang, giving 2.5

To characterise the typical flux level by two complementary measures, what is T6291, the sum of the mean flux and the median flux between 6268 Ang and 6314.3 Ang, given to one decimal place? 15.1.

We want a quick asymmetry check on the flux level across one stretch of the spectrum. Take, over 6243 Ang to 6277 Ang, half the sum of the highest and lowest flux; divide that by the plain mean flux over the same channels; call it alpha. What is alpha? 1.01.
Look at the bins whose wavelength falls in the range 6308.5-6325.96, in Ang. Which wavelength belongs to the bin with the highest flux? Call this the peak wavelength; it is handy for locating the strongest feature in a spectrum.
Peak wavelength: 6319.40 Ang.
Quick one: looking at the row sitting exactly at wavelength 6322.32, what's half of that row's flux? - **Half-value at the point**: 3.7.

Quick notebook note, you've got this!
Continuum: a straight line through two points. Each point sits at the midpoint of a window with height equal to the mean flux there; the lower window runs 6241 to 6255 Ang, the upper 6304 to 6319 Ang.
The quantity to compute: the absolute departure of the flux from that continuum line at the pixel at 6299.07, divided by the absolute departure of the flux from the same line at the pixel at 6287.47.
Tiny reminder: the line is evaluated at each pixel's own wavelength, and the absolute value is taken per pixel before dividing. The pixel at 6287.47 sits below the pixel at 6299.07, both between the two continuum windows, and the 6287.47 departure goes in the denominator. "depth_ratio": 2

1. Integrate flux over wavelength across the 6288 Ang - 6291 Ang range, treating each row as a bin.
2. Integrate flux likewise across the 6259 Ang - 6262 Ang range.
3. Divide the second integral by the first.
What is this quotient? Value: 0.99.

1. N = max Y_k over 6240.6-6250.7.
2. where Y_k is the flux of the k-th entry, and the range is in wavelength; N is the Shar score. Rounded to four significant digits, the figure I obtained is 7.631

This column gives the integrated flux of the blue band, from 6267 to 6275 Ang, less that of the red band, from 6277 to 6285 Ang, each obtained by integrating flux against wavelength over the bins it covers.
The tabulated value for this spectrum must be 1.0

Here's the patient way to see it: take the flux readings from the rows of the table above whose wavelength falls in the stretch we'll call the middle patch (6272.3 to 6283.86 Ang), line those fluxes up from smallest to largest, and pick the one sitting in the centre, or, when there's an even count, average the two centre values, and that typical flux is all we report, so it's 7.62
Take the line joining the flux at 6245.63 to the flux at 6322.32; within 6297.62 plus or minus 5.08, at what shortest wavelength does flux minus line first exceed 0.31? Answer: 6294.72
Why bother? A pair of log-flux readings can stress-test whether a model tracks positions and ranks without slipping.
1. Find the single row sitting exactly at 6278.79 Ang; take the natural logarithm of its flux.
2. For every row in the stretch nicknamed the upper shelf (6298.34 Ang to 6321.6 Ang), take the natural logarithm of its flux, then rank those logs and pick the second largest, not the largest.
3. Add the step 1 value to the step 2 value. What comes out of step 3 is 4.12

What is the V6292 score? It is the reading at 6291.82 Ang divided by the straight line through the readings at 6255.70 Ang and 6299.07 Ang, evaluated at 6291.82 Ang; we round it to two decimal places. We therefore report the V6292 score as 0.98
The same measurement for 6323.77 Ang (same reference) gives 0.85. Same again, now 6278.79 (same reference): 0.95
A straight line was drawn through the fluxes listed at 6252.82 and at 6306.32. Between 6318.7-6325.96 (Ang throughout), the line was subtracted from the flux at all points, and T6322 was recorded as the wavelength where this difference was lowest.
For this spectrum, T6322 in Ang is 6320.86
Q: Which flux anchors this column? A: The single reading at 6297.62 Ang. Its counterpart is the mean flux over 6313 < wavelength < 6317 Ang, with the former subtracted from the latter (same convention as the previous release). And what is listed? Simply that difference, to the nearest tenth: -0.2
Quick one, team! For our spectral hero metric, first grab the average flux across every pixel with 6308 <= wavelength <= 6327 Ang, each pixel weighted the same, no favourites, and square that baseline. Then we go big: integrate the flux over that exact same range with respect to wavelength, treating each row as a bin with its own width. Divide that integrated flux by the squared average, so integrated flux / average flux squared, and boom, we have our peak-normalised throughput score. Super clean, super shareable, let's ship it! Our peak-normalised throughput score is 2.5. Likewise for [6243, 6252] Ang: 1.2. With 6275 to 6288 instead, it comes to 1.7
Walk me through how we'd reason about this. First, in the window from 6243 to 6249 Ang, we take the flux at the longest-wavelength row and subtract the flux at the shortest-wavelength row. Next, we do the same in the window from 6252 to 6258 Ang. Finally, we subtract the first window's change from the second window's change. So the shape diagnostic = 0.3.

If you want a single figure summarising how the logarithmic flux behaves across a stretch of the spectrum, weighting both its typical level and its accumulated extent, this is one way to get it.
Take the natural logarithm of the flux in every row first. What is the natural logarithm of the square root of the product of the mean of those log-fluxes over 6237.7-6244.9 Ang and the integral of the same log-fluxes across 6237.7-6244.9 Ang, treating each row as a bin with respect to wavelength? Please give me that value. 1.68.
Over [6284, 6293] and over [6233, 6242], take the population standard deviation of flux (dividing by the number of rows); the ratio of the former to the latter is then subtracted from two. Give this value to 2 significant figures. 1.3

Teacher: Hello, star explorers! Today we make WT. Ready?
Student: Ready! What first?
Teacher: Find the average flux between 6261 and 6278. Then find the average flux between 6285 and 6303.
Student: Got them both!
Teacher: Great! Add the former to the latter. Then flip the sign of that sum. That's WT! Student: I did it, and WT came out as -15.07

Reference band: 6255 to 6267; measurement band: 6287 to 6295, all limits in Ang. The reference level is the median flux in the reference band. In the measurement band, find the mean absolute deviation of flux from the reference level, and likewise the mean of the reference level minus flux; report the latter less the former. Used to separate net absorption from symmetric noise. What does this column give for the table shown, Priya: -0.4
